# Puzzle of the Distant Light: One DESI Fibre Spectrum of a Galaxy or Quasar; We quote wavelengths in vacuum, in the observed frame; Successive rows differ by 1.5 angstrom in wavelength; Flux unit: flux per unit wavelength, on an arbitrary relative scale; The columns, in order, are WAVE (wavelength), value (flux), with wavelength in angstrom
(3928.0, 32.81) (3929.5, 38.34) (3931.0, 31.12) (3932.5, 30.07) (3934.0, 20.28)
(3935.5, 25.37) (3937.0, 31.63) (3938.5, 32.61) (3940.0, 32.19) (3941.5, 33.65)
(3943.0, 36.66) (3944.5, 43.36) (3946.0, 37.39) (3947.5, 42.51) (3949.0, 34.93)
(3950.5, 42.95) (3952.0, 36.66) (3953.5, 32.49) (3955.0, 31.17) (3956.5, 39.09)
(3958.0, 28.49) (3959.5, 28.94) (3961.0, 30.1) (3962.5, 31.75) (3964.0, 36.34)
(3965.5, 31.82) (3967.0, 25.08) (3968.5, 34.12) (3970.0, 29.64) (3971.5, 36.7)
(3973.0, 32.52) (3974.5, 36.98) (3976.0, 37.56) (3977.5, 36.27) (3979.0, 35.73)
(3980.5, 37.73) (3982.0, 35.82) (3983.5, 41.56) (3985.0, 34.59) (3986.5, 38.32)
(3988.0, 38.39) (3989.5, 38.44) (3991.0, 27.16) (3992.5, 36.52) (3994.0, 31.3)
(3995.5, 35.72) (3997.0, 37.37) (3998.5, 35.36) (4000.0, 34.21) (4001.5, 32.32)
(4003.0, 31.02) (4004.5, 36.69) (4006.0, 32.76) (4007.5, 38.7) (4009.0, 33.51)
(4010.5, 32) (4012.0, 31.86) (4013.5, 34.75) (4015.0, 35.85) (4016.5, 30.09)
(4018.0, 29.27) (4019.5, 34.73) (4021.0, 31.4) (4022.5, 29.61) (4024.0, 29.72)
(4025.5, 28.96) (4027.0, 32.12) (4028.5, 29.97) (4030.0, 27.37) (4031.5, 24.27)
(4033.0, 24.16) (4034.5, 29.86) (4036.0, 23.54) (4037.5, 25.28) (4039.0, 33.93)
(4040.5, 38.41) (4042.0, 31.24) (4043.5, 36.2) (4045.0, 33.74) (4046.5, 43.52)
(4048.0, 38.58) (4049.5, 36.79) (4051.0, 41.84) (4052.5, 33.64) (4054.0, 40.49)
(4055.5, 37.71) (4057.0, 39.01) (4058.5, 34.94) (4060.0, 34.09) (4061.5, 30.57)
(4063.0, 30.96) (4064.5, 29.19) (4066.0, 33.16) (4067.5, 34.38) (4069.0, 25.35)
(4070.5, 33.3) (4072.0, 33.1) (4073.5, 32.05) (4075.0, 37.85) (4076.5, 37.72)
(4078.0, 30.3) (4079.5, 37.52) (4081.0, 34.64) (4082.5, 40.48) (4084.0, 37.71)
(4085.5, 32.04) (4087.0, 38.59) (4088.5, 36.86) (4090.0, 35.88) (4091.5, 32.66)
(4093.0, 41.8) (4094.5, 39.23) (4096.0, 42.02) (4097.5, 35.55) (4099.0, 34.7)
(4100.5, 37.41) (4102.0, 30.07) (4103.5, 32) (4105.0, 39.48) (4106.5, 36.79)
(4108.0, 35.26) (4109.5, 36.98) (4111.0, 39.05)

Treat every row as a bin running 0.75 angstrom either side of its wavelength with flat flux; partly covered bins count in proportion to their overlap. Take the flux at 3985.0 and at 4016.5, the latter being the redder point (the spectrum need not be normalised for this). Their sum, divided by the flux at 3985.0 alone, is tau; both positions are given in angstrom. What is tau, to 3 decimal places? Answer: 1.870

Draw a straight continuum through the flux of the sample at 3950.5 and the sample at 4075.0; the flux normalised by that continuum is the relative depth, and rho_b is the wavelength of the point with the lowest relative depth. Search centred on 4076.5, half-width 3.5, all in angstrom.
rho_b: 4078.0 angstrom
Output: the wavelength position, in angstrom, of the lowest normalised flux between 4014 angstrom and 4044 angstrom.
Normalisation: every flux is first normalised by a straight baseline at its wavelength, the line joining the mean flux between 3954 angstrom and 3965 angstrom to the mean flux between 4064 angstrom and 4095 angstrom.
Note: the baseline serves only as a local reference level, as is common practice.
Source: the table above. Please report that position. 4036.0 angstrom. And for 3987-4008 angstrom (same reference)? 3991.0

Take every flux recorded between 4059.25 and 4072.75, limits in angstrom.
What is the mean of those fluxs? 31.6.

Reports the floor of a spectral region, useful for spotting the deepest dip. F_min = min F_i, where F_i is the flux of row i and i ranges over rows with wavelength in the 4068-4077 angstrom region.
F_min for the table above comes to 25.35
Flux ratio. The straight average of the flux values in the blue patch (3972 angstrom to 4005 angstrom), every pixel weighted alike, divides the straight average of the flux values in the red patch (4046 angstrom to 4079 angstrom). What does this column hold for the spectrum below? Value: 0.98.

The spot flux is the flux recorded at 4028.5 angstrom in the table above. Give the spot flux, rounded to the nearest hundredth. 29.97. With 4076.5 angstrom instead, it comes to 37.72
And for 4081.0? 34.64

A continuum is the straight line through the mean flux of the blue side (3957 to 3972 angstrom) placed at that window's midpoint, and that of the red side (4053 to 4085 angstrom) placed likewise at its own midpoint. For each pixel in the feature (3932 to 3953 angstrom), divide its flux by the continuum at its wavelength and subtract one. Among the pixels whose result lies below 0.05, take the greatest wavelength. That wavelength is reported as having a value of 3937.0 angstrom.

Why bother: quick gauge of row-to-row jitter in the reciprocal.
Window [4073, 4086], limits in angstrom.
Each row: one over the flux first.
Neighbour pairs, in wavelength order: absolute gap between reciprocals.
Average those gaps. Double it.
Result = 0.0077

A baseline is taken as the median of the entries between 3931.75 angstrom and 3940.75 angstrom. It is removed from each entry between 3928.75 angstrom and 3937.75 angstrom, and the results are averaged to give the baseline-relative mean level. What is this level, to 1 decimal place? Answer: -1.4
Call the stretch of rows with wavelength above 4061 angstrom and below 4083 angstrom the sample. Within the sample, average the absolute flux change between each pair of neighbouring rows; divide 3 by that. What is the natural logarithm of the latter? -0.27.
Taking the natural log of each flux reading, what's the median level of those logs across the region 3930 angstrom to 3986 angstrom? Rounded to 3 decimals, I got 3.530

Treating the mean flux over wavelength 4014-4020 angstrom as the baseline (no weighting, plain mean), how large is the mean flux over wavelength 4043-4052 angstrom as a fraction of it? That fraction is 1.18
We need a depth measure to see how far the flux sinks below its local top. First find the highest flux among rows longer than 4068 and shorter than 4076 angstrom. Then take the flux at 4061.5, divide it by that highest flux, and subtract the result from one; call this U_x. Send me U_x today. 0.19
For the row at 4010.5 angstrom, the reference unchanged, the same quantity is 0.15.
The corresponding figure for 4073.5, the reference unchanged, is 0.15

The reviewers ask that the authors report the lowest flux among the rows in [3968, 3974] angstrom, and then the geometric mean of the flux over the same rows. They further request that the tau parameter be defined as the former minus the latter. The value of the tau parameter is -3.5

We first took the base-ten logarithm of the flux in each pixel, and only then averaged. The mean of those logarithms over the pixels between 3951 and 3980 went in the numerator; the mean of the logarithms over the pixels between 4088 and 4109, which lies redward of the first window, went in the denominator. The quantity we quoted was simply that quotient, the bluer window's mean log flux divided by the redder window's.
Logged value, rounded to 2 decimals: 0.97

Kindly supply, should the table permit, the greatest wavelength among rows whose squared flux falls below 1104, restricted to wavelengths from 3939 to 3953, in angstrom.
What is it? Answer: 3940.0 angstrom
